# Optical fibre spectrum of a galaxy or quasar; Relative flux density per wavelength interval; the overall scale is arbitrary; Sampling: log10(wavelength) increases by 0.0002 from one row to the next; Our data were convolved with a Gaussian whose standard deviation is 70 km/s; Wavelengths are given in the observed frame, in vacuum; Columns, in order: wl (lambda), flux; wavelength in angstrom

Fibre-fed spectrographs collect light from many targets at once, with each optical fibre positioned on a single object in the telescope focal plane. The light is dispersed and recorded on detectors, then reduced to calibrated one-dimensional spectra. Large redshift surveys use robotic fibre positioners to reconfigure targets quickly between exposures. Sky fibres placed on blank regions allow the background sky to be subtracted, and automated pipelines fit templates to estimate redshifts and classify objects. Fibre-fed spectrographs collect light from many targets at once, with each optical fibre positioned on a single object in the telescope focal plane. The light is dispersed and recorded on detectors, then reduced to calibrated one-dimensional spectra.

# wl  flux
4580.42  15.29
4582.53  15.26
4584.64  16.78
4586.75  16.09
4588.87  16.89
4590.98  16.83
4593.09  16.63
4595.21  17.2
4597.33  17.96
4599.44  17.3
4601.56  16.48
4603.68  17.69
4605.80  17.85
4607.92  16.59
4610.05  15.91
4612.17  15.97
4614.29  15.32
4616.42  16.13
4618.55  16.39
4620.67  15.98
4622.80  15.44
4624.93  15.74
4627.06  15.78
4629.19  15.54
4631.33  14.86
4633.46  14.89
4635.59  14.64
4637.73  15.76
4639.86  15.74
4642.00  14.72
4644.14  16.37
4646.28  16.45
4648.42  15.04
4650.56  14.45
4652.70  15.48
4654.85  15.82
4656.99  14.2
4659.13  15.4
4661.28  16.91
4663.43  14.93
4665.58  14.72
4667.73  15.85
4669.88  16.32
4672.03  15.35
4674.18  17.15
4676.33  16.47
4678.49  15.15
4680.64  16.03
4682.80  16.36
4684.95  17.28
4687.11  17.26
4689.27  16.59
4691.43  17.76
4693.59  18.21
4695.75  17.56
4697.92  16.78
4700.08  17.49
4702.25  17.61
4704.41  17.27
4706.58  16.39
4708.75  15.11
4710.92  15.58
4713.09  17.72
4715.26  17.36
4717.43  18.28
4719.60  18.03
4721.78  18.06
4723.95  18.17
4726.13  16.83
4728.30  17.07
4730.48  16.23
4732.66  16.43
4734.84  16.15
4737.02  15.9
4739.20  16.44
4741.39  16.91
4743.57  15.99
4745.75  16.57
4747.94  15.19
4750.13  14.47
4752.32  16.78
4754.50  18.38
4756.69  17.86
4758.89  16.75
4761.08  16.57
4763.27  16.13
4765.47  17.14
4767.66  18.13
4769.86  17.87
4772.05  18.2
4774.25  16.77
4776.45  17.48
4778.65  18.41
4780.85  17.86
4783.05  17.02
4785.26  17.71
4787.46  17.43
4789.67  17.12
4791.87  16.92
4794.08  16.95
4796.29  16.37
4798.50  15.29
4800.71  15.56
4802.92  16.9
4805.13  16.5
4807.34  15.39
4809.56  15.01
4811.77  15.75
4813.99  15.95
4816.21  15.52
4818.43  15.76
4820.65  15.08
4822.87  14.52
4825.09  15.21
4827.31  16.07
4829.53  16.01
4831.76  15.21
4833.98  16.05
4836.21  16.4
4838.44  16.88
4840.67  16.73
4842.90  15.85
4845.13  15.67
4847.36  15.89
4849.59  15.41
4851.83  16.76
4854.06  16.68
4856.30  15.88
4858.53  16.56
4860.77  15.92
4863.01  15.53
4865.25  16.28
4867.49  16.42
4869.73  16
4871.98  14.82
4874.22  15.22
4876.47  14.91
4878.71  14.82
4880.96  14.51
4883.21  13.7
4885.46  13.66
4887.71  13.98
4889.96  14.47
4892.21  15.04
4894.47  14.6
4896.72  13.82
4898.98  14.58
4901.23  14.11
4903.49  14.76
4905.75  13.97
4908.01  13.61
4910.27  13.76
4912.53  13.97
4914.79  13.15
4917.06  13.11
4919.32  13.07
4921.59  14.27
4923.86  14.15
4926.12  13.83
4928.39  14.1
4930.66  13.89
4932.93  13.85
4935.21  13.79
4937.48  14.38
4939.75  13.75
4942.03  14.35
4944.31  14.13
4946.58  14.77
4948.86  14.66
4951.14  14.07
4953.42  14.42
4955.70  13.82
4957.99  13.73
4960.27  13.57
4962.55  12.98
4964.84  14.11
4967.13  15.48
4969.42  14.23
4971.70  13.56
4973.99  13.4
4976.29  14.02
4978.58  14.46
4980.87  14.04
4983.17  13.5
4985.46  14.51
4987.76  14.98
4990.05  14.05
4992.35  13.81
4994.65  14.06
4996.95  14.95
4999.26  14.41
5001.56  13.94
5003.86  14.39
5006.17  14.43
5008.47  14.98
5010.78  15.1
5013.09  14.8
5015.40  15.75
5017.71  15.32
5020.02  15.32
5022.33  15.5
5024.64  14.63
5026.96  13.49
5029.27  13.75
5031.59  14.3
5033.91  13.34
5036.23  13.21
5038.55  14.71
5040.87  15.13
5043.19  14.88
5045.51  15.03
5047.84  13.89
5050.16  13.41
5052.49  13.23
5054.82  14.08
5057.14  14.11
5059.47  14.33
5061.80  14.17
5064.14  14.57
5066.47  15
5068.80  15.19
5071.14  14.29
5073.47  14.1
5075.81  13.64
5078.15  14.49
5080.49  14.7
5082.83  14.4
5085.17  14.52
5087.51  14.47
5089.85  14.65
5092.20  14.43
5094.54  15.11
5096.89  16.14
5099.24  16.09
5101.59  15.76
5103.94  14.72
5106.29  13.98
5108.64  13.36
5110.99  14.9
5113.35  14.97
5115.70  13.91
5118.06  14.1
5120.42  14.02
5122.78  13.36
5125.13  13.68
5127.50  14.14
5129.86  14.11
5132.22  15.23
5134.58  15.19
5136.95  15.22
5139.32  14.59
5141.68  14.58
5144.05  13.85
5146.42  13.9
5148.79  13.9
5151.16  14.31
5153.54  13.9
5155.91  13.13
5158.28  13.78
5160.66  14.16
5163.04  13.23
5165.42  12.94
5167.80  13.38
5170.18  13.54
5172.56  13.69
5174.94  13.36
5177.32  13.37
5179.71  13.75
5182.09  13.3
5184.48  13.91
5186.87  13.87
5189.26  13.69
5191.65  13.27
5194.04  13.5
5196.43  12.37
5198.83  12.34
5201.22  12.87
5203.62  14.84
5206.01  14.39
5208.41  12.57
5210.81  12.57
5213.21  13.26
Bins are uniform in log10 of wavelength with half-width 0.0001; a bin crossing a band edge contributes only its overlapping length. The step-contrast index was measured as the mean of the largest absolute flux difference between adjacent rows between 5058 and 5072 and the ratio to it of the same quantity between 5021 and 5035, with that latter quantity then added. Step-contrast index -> 2.2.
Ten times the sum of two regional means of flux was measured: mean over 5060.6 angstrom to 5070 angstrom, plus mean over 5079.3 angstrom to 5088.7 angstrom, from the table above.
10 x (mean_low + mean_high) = 293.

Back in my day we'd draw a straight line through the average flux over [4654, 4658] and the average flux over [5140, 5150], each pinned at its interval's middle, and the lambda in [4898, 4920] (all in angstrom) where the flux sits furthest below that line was 4919.32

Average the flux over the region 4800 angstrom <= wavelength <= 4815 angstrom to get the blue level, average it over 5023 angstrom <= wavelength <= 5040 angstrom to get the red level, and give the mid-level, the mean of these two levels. 14.9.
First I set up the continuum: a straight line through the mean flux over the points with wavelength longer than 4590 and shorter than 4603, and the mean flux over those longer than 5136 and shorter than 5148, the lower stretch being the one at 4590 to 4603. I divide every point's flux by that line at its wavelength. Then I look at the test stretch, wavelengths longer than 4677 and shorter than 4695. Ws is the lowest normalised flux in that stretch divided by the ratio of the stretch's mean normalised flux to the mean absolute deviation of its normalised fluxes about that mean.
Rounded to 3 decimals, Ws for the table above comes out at 0.044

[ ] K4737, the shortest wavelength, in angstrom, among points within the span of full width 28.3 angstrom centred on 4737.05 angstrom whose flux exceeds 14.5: 4723.95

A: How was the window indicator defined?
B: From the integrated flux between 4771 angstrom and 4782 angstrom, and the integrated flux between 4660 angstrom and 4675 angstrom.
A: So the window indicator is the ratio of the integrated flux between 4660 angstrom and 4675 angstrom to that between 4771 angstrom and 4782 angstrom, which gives 1.2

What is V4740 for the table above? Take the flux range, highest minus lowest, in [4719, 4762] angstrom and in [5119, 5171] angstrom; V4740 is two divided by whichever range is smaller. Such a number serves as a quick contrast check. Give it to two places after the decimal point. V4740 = 0.87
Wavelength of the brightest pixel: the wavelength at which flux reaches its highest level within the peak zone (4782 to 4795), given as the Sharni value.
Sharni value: 4785.26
